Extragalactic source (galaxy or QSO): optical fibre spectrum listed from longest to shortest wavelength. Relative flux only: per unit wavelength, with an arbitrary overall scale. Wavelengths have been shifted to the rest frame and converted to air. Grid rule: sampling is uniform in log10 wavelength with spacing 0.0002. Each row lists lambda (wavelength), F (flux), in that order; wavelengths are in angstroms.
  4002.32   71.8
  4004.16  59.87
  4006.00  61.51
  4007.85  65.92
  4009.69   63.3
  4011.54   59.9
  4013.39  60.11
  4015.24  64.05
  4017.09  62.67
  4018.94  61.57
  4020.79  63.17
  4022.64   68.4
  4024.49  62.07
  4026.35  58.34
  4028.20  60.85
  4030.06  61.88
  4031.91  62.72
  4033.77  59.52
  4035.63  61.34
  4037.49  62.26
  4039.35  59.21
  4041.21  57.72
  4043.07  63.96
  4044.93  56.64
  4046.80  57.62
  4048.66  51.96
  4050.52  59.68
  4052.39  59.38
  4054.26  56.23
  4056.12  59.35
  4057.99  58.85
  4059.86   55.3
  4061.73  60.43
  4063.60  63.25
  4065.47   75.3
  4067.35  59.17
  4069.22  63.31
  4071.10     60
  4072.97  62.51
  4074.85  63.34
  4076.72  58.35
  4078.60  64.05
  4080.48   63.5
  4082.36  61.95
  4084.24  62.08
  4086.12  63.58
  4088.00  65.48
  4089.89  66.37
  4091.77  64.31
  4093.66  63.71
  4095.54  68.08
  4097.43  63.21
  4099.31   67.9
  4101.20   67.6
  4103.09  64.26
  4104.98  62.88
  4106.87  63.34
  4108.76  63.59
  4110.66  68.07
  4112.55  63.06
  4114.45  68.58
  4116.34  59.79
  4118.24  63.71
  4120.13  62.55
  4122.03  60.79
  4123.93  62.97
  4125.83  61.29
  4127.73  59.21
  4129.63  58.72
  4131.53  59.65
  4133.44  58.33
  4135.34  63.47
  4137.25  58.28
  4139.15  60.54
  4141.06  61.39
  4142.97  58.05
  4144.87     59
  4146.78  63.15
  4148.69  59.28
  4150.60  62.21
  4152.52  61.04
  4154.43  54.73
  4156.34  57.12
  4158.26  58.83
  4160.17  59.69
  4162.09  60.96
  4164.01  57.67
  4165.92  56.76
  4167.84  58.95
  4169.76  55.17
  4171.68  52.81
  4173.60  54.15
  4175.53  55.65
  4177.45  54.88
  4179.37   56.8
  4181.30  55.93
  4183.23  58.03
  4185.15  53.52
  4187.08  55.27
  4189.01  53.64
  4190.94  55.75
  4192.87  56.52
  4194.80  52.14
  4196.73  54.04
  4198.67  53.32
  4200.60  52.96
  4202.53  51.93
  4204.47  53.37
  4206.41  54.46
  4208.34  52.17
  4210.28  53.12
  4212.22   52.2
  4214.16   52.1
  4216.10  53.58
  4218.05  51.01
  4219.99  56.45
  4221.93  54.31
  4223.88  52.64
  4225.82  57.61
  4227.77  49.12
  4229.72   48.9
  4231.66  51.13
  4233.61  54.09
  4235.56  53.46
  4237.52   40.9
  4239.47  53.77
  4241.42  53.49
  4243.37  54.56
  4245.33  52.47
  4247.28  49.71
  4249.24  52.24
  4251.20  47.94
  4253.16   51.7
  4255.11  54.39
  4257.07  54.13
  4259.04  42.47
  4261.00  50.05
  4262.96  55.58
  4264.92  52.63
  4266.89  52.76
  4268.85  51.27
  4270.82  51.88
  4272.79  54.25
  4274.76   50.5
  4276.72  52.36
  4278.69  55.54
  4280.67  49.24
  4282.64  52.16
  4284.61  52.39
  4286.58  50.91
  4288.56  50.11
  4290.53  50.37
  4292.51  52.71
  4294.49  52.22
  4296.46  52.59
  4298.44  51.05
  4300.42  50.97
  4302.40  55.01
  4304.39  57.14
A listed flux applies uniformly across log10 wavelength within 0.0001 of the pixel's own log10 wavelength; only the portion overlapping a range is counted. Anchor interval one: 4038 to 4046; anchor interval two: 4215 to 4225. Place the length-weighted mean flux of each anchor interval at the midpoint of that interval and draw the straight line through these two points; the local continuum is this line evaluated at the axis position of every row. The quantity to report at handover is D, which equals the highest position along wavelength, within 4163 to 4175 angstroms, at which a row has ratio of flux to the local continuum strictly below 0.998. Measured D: 4173.60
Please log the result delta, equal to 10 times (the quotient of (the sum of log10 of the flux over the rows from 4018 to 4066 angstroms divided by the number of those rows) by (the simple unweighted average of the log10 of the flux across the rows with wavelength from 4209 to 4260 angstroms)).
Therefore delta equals 10.4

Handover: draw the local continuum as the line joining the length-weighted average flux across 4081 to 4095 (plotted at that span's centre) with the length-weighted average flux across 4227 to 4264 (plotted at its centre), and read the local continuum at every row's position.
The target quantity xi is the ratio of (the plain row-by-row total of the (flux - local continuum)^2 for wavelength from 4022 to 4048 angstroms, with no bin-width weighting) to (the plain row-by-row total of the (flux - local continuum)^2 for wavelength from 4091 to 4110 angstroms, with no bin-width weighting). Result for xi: 12.5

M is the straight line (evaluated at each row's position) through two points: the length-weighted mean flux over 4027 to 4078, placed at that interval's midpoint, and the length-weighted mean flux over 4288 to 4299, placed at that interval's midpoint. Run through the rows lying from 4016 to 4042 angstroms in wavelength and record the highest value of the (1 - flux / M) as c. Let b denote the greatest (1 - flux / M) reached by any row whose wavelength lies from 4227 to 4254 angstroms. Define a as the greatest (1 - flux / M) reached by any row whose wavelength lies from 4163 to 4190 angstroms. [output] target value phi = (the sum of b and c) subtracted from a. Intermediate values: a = 0.0578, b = 0.24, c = 0.051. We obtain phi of -0.23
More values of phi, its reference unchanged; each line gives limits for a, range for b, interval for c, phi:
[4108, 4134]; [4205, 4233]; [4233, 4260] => -0.35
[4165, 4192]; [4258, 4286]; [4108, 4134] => -0.12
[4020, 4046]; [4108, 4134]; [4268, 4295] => 0.03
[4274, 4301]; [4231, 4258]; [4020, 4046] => -0.25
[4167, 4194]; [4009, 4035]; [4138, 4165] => -0.03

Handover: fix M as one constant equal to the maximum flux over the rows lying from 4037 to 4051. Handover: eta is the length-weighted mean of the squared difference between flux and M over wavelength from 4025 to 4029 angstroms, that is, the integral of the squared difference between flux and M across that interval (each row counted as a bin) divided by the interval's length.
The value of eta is 19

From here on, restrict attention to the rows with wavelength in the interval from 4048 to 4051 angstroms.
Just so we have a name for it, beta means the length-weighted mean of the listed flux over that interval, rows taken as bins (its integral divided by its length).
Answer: 56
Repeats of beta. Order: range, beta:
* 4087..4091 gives 66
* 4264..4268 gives 53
